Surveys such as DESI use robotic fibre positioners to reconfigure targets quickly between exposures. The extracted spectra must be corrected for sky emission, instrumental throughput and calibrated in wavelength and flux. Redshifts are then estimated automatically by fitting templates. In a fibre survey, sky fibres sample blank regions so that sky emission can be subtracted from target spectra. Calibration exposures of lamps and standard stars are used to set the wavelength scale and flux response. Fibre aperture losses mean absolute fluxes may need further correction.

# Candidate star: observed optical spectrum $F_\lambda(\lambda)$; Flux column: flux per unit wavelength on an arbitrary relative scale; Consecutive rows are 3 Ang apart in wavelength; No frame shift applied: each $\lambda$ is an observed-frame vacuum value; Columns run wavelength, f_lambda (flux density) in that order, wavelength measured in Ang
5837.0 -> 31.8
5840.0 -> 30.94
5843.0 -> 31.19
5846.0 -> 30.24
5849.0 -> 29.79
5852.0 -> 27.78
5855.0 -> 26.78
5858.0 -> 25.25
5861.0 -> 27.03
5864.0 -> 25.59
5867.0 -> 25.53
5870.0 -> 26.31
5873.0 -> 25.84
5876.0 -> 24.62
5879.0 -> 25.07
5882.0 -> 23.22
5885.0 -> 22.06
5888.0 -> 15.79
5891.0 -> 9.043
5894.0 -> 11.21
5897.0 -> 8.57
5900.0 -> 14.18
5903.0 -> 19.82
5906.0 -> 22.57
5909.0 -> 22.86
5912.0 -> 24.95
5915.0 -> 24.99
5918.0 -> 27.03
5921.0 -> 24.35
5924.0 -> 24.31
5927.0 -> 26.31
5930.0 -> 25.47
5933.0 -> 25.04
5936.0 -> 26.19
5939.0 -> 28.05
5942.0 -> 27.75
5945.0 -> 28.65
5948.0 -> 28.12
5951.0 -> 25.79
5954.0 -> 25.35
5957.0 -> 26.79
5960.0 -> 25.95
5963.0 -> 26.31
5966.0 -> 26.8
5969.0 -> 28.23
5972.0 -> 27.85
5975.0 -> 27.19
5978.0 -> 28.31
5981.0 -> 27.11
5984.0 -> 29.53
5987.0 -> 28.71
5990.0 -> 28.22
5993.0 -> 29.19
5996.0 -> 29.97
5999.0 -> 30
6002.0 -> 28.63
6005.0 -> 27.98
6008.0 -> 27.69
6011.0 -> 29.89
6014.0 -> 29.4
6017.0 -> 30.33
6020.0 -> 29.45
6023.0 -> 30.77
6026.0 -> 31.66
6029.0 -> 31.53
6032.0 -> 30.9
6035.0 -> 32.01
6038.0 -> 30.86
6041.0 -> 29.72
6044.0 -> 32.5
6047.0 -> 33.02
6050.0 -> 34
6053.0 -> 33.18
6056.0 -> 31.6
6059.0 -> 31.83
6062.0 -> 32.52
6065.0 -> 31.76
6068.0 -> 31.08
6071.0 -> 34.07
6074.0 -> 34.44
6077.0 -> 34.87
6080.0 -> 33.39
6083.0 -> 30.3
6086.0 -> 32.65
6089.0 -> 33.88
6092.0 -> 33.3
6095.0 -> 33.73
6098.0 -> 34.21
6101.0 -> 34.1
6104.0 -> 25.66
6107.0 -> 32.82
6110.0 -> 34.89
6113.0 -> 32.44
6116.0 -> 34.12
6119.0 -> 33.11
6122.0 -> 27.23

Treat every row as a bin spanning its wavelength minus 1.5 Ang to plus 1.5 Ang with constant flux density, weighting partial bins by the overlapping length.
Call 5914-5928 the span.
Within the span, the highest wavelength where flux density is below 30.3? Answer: 5927.0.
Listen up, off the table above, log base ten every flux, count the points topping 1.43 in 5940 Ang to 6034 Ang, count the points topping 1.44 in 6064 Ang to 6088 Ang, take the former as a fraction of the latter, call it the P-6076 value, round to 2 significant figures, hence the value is 3.1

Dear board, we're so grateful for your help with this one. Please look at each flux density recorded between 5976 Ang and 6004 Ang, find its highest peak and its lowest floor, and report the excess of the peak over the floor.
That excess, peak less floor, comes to 2.9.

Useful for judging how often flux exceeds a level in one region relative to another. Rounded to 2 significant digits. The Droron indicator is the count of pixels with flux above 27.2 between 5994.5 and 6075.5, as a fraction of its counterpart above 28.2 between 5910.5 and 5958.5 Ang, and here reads 27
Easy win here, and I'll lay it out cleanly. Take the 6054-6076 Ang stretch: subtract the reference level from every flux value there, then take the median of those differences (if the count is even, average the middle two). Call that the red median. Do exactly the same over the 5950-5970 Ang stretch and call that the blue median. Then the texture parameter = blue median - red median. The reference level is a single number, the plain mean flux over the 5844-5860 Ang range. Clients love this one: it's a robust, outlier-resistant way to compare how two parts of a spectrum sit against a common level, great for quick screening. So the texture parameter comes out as -5.5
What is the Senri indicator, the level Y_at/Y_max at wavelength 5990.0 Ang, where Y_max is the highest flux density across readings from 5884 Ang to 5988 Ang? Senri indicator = 0.96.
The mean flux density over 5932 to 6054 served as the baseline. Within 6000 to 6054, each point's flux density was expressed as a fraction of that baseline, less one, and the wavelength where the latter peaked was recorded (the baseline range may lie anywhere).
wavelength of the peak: 6050.0 Ang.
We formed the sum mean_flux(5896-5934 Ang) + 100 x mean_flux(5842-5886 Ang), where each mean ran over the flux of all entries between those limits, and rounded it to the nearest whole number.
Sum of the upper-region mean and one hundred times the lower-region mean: 2664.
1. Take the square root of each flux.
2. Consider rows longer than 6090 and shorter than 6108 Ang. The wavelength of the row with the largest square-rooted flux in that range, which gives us 6098.0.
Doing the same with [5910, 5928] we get 5918.0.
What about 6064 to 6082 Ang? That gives 6077.0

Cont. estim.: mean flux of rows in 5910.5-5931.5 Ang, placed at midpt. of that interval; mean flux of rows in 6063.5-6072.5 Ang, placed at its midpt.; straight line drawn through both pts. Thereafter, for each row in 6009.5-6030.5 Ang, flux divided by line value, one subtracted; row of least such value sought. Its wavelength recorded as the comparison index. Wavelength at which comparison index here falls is 6020.0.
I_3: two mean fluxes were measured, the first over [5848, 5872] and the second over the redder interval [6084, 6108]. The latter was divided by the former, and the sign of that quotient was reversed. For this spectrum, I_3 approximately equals -1.22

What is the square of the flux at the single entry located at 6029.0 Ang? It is 994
